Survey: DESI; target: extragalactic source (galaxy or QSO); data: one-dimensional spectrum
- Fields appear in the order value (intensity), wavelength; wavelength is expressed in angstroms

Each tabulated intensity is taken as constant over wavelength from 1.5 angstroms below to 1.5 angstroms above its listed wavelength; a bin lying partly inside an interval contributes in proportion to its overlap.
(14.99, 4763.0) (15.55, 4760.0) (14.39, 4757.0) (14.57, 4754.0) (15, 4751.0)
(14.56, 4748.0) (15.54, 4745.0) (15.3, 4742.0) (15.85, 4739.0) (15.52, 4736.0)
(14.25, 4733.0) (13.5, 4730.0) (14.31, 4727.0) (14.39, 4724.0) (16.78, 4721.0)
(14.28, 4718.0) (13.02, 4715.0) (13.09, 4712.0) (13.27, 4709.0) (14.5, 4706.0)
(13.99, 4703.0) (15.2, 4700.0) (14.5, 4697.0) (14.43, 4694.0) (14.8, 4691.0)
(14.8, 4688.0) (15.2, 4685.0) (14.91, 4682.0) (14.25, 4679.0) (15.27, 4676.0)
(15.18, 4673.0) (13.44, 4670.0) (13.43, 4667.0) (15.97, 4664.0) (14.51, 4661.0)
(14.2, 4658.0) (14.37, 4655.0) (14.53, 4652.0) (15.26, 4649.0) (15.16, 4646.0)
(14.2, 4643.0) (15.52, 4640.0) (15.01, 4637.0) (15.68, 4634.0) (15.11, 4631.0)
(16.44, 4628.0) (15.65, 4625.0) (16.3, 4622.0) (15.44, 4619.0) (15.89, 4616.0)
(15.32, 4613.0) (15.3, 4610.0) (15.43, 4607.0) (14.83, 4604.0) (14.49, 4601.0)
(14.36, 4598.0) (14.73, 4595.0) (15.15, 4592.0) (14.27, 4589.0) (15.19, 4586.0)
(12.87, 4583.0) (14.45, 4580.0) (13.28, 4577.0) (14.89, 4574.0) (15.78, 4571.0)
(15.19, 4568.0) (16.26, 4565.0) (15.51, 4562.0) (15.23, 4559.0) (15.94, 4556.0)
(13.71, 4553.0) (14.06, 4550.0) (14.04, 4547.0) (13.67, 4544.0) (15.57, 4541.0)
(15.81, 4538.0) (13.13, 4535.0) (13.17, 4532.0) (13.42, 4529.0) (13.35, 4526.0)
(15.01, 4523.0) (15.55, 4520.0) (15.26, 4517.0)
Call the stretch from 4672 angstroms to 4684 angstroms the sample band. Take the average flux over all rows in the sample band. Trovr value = 14.9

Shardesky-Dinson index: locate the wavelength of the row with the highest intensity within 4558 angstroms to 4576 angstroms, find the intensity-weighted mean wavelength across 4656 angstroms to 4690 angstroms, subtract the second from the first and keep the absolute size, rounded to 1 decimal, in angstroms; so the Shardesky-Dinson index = 108.1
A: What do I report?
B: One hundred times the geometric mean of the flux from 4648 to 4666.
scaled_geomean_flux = 1479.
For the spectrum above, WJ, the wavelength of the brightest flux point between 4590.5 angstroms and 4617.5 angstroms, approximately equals 4616.0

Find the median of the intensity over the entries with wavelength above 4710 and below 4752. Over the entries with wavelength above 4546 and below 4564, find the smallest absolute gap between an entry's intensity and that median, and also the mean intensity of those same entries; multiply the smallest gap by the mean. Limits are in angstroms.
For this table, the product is 6.1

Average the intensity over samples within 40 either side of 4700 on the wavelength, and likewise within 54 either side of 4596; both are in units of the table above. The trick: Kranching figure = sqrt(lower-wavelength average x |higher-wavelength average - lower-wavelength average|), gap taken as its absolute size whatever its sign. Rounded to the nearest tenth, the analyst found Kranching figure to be 2.6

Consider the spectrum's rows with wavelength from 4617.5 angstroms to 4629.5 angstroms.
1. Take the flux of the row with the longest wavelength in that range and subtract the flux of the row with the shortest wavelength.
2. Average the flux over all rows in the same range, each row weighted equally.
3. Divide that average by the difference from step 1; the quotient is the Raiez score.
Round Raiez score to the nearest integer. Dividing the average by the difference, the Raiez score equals 16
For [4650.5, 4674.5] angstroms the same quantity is 22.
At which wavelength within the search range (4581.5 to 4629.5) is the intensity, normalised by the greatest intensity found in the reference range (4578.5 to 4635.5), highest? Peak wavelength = 4628.0 angstroms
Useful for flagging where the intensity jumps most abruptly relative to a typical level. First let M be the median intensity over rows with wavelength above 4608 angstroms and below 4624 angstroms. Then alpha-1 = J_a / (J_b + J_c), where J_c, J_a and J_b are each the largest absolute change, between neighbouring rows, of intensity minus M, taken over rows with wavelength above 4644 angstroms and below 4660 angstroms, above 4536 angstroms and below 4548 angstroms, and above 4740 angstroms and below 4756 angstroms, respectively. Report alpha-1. 1.1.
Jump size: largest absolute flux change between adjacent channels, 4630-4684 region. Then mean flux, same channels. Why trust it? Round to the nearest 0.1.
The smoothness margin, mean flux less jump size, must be 12.2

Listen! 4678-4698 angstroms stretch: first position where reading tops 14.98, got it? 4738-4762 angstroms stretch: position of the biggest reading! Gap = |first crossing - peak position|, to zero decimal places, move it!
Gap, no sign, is 54 angstroms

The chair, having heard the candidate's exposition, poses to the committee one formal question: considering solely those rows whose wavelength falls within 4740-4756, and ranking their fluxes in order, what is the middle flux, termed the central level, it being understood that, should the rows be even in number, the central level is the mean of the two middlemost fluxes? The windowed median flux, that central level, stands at 15.0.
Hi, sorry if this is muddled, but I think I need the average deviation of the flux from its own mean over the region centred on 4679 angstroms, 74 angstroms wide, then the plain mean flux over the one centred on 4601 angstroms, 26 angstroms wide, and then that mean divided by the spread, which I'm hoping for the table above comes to 25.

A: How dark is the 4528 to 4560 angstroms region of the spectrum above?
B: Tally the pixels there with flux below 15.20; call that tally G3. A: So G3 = 7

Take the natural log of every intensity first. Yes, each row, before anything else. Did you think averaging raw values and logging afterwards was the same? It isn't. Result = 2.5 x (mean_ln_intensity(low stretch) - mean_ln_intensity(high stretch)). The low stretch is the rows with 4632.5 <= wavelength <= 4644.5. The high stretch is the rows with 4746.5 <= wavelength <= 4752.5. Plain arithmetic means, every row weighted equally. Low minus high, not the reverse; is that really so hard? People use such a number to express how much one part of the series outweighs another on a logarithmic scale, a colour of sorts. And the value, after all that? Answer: 0.05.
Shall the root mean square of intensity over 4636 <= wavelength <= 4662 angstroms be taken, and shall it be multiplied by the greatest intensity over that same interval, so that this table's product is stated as 229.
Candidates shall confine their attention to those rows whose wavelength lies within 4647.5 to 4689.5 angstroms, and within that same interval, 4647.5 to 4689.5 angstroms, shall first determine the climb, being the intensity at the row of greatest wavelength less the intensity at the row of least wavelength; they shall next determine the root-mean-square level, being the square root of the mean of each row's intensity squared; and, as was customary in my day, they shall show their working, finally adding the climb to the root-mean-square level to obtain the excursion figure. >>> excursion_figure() 14.2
